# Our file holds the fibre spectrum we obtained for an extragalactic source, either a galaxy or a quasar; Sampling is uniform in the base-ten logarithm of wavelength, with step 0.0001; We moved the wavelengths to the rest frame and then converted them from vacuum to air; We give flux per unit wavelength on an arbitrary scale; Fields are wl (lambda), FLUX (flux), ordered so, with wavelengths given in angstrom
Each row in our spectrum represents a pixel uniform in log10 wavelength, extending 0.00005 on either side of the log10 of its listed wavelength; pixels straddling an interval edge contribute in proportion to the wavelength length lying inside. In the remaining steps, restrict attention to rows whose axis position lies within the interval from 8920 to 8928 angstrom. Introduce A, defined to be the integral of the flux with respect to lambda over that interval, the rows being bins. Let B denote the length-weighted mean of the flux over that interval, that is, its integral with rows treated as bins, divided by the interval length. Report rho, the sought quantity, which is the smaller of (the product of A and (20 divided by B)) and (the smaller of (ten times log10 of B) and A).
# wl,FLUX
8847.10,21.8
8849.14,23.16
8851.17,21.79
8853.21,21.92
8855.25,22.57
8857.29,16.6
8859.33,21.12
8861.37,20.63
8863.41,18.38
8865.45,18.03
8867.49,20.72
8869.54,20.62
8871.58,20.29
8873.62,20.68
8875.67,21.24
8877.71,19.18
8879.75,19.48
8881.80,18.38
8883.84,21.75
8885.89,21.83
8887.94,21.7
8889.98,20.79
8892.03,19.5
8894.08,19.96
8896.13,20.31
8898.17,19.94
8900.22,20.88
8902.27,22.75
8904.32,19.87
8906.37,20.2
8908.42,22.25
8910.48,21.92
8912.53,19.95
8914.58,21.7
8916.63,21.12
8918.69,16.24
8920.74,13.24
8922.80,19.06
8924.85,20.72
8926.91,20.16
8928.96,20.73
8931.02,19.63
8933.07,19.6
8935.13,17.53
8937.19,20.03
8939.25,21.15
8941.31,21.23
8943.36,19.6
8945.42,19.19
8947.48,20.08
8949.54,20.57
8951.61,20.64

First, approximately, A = 148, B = 18.5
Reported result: 12.7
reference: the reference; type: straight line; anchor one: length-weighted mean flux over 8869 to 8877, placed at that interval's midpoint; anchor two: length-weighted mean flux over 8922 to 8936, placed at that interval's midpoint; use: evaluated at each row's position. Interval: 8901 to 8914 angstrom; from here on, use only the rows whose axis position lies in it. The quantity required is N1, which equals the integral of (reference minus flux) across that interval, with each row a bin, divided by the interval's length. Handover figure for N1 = -1.1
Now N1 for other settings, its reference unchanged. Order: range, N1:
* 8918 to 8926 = 2.4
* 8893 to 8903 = -0.5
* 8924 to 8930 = -0.8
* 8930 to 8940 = 0.0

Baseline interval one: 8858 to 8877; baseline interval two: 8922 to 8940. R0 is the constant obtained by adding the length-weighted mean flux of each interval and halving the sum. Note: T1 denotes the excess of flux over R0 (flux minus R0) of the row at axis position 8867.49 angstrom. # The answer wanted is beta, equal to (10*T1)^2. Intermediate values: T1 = 0.7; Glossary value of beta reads 55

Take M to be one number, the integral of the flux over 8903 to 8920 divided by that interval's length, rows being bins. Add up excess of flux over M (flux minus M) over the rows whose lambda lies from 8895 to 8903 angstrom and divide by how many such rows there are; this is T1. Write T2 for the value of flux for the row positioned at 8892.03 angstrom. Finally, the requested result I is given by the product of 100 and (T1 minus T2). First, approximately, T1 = 0.6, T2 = 19.5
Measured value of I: -1885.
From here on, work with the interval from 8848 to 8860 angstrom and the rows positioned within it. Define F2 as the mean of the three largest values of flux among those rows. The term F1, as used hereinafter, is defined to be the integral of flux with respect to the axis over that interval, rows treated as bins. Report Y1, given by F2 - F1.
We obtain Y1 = -232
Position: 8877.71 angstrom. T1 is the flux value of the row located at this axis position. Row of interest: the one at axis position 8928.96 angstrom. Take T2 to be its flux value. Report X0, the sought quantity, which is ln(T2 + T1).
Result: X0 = 3.69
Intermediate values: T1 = 19.18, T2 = 20.73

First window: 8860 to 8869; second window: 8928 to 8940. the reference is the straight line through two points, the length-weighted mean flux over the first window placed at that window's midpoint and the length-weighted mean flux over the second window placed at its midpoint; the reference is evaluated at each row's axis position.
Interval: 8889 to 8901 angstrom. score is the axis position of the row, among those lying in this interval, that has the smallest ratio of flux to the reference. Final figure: 8892.03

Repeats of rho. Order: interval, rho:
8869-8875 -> 13.1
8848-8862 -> 13.2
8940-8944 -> 13.1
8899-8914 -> 13.2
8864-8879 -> 13.0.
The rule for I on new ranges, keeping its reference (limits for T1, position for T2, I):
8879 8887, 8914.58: -2166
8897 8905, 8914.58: -2116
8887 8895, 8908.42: -2209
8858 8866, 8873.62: -2146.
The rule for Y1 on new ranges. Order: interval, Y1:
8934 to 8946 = -217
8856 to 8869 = -231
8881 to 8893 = -227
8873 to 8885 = -220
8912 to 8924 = -201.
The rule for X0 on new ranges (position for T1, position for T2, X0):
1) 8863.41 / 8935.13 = 3.58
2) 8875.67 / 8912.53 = 3.72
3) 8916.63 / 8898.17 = 3.72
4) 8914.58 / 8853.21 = 3.78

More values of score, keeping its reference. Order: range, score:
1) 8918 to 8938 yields 8920.74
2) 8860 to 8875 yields 8865.45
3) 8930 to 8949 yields 8935.13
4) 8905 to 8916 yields 8912.53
